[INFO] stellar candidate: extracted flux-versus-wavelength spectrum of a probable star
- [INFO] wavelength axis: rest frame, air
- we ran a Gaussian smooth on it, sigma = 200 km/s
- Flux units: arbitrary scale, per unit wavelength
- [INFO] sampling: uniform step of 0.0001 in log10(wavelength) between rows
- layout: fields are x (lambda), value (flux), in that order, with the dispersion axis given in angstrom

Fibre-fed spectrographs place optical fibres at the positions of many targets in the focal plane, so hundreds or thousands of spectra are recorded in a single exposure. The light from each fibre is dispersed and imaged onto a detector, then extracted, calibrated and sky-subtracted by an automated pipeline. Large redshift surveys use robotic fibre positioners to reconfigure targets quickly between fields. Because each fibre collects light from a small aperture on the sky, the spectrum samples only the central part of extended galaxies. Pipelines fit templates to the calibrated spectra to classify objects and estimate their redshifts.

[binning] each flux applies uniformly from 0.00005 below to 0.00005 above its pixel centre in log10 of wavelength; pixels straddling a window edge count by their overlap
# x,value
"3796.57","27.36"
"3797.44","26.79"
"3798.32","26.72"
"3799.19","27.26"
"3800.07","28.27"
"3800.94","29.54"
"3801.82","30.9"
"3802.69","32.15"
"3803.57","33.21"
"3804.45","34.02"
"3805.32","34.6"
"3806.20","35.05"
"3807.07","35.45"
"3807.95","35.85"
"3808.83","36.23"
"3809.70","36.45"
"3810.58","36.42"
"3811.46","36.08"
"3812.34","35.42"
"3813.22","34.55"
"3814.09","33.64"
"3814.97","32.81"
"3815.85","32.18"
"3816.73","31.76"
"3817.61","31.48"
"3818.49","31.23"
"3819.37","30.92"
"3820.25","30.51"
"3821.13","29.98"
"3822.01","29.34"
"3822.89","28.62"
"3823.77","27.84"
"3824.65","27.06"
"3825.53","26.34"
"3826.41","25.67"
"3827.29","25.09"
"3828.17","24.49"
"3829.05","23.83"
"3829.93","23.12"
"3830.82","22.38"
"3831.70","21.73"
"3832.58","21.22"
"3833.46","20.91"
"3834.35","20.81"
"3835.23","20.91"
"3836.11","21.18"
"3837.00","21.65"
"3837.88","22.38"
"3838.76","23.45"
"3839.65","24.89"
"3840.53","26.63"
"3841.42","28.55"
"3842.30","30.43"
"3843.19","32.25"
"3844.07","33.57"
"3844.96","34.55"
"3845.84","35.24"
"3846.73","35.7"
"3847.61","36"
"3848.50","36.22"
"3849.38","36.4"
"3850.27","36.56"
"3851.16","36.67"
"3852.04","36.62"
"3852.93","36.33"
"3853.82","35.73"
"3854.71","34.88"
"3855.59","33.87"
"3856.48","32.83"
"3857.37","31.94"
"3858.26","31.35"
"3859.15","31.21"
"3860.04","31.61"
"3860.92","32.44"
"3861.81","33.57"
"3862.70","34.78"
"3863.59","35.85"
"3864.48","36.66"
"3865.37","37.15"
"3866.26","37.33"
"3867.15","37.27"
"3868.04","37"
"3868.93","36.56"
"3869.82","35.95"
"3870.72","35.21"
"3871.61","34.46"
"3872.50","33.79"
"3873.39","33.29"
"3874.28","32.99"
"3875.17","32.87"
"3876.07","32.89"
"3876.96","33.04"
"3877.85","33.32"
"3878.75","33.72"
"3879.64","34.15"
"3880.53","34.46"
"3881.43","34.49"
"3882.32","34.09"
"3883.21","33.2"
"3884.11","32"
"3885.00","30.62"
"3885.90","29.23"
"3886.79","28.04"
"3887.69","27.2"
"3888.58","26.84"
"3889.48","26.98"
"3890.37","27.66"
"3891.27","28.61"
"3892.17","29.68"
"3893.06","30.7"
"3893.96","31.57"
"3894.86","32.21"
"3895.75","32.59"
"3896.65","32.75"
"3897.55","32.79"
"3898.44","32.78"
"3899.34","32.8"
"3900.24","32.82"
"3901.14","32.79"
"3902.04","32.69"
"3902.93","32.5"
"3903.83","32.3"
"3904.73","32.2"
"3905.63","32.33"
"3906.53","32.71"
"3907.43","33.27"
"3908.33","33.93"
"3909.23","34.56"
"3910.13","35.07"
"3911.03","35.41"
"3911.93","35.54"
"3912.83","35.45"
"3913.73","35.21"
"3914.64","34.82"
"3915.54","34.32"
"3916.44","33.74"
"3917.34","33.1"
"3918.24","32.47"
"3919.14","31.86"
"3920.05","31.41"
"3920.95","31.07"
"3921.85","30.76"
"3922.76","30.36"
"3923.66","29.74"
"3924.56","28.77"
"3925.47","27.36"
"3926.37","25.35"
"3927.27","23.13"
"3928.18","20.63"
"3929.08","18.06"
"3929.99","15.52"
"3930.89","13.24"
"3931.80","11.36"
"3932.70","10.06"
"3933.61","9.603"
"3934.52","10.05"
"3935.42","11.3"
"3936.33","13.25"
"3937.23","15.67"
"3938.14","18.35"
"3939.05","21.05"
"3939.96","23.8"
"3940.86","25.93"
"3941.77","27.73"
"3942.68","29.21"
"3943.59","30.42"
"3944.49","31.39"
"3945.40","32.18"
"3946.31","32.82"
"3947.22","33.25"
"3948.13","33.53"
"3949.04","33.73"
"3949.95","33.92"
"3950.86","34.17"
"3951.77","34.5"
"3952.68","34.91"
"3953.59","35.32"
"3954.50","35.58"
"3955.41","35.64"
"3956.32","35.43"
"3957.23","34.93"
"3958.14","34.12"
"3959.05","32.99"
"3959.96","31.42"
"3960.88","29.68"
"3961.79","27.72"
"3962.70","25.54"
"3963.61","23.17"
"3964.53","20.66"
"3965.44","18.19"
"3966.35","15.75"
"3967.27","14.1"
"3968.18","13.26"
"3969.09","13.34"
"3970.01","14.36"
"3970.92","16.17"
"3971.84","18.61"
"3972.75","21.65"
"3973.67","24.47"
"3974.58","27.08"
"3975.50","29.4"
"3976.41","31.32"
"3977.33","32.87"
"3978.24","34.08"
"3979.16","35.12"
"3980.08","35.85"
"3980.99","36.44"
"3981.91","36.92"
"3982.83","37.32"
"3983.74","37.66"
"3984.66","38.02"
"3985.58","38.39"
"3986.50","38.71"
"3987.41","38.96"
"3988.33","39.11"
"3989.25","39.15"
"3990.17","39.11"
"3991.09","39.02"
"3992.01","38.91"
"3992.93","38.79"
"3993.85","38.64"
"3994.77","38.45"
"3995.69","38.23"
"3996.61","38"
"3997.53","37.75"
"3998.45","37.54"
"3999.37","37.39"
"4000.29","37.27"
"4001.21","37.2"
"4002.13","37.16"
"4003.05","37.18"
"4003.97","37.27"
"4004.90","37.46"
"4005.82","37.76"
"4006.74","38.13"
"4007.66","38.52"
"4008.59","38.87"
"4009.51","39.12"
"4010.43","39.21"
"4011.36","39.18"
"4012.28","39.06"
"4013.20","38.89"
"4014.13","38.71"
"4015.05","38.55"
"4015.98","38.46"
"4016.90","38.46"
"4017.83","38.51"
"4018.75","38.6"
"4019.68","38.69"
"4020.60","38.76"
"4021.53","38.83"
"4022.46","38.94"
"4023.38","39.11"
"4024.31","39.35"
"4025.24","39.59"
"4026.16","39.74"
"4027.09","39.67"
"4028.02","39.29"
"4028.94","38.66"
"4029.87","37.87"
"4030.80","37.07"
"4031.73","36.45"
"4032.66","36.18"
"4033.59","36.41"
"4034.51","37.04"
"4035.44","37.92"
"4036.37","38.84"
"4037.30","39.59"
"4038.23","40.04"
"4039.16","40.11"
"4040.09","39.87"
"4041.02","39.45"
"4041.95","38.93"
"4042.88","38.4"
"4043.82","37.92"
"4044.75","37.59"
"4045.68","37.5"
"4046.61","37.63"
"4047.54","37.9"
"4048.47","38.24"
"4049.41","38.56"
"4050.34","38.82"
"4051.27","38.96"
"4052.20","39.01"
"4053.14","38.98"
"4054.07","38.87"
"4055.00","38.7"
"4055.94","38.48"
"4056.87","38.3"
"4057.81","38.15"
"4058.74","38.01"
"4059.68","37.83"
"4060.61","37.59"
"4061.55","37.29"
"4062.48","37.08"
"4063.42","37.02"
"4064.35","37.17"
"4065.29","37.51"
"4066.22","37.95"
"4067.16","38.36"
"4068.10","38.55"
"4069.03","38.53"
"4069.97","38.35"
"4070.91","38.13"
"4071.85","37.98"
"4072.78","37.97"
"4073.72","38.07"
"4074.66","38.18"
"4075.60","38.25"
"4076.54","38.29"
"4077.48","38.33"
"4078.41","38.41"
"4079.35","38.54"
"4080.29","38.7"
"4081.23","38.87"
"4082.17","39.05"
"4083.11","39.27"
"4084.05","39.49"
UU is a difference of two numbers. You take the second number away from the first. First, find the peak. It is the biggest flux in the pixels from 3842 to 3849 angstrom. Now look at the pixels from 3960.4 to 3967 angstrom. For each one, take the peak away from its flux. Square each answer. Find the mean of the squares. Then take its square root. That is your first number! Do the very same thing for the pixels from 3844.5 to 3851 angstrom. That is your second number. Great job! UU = 13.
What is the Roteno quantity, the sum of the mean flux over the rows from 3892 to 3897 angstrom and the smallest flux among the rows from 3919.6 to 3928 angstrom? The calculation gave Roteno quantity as 55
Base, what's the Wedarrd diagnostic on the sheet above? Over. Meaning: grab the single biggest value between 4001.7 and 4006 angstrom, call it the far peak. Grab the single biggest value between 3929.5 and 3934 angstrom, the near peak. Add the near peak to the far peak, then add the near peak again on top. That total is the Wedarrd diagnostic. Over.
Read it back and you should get 69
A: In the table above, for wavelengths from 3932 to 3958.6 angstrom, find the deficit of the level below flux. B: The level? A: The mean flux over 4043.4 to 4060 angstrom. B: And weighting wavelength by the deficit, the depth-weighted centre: 3939.7 angstrom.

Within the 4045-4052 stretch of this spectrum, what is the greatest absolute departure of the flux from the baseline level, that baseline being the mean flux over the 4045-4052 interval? 1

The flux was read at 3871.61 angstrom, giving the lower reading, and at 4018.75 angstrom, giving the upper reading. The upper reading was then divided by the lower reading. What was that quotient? 1.12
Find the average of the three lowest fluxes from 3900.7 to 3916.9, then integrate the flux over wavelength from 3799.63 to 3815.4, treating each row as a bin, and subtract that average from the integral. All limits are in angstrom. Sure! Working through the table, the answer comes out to 503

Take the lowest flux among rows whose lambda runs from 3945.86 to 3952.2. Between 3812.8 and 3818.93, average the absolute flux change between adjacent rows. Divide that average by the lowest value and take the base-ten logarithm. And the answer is -1.77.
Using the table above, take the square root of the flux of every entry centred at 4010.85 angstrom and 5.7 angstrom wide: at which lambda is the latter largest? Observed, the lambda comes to 4010.43 angstrom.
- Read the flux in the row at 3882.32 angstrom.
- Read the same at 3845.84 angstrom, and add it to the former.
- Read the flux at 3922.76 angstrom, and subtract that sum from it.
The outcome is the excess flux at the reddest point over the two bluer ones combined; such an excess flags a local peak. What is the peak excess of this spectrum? -39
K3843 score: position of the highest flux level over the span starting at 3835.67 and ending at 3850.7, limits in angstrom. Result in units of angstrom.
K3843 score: 3850.27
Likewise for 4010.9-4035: 4026.16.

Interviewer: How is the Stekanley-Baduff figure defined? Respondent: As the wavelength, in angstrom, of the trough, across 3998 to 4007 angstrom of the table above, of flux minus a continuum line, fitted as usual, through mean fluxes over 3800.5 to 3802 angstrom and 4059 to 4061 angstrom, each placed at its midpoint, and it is 4003.05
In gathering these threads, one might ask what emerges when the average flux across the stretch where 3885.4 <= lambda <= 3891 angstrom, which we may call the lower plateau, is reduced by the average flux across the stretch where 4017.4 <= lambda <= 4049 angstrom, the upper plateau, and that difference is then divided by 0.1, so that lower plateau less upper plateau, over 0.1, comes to -108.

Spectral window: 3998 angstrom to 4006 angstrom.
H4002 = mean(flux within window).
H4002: 37.4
